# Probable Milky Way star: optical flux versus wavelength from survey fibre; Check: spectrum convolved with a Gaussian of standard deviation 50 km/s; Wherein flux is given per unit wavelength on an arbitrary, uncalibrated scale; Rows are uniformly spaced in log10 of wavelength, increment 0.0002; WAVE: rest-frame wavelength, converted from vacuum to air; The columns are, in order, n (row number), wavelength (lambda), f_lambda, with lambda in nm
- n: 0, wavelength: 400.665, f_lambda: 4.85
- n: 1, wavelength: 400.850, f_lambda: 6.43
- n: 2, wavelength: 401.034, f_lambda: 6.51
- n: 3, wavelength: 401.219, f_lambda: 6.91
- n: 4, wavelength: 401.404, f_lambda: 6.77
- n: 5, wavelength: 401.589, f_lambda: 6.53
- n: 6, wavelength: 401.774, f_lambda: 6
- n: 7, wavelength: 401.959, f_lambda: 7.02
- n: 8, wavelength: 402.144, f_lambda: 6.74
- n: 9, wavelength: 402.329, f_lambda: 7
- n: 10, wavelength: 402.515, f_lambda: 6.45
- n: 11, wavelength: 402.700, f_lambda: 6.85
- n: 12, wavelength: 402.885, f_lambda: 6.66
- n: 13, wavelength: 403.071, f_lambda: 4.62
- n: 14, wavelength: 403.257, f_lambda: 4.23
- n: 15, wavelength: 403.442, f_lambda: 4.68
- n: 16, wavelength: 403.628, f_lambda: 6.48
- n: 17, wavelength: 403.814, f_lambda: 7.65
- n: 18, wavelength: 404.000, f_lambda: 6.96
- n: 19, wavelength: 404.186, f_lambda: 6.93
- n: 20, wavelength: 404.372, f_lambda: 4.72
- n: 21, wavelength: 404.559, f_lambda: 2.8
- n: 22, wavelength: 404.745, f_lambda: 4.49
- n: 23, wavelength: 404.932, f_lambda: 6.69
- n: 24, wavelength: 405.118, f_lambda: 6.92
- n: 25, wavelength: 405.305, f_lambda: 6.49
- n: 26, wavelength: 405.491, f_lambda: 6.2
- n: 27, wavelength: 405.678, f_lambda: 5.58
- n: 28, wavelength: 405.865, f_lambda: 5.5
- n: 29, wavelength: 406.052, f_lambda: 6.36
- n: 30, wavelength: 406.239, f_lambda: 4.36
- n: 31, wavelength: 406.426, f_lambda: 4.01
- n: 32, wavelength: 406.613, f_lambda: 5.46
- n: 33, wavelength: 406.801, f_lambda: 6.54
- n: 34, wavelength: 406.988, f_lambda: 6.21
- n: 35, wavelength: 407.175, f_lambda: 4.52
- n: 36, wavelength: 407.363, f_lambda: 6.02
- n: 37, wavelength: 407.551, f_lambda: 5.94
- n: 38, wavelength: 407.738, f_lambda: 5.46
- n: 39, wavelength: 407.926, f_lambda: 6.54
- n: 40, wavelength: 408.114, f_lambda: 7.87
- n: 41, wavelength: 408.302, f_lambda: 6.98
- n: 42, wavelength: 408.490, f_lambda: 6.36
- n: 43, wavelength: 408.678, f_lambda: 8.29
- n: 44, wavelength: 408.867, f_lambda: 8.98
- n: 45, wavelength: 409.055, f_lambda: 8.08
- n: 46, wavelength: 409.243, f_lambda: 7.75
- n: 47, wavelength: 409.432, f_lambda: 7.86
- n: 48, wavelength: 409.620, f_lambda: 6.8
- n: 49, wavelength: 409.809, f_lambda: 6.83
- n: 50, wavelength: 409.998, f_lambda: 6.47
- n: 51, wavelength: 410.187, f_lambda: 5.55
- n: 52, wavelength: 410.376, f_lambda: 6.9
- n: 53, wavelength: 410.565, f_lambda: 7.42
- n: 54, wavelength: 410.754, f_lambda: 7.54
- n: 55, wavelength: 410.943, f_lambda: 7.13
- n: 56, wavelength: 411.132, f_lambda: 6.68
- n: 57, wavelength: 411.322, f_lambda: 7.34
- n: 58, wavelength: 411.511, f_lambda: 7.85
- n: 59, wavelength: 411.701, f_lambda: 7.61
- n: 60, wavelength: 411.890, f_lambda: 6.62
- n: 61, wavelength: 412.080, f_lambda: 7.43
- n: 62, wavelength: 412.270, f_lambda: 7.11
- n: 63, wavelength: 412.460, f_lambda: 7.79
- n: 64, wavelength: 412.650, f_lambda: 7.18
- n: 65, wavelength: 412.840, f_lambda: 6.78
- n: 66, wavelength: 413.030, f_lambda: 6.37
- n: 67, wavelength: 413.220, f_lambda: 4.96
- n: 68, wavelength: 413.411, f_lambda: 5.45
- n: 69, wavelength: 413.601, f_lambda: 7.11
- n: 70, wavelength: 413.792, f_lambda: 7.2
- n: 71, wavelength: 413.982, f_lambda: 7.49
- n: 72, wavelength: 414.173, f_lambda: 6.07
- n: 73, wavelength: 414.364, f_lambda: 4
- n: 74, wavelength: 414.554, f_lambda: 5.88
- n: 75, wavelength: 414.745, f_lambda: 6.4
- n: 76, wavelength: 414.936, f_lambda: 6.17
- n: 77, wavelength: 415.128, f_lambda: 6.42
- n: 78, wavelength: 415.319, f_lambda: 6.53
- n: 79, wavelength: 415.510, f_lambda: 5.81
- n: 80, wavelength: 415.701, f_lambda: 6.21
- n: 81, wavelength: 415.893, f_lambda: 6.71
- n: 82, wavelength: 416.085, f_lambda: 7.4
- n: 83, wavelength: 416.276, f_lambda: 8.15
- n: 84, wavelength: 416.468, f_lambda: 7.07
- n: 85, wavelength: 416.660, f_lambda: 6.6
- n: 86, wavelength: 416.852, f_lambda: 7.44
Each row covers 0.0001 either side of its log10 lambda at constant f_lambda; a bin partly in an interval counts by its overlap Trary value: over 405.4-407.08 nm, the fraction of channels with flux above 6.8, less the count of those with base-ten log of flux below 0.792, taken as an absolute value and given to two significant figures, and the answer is 5.0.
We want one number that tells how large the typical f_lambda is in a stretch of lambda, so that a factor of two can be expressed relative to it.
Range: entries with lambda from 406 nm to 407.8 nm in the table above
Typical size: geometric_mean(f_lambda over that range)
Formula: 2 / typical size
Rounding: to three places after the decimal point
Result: 0.369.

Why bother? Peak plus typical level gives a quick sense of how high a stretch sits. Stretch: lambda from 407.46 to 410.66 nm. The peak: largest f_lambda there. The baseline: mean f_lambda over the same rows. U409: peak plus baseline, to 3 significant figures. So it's 16.0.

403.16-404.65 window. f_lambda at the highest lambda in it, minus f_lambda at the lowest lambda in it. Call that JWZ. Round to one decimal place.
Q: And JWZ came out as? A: -1.4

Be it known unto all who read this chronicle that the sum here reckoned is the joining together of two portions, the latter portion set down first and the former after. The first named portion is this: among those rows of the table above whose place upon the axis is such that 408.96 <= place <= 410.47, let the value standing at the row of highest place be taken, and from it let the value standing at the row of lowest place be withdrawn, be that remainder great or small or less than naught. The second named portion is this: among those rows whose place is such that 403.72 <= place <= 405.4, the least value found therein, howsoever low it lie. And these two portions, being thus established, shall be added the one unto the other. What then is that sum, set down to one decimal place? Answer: 1.6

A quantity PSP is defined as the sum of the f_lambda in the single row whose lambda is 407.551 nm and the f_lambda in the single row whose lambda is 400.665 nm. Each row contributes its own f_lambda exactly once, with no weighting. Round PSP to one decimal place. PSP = 10.8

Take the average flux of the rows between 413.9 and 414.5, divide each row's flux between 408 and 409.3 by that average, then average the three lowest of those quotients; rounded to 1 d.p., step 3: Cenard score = 1.2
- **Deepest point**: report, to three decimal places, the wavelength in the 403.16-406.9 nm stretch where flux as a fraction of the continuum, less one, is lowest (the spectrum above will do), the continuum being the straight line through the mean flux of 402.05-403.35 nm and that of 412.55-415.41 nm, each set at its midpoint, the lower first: 404.559 nm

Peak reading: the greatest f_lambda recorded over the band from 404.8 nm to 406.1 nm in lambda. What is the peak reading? 6.92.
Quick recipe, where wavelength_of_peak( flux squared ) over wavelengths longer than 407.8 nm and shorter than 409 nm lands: 408.867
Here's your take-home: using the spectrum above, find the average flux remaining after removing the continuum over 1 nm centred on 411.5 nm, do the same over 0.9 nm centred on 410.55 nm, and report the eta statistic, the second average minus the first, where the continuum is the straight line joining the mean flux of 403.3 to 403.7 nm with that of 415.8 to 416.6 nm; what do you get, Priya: -0.2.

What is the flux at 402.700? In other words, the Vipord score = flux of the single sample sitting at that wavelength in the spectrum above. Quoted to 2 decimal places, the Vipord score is 6.85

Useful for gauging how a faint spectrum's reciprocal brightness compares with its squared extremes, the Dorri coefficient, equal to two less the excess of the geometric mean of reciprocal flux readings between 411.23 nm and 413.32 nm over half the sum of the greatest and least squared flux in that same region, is 45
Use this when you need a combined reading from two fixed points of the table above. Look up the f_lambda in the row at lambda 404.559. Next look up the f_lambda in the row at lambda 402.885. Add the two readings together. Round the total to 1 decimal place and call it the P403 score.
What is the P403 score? 9.5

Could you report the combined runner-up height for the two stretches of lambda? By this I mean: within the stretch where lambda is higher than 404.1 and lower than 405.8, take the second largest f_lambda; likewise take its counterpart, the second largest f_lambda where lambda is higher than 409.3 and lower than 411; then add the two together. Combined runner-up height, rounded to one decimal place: 14.5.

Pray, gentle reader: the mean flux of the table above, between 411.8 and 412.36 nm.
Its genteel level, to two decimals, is 7.05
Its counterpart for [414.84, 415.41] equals 6.37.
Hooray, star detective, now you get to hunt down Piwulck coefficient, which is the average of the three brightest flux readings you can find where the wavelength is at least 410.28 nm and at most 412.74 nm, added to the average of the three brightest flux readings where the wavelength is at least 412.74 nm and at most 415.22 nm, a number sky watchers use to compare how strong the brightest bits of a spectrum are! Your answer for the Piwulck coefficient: 15.0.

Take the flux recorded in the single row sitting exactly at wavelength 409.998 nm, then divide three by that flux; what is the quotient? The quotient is 0.46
